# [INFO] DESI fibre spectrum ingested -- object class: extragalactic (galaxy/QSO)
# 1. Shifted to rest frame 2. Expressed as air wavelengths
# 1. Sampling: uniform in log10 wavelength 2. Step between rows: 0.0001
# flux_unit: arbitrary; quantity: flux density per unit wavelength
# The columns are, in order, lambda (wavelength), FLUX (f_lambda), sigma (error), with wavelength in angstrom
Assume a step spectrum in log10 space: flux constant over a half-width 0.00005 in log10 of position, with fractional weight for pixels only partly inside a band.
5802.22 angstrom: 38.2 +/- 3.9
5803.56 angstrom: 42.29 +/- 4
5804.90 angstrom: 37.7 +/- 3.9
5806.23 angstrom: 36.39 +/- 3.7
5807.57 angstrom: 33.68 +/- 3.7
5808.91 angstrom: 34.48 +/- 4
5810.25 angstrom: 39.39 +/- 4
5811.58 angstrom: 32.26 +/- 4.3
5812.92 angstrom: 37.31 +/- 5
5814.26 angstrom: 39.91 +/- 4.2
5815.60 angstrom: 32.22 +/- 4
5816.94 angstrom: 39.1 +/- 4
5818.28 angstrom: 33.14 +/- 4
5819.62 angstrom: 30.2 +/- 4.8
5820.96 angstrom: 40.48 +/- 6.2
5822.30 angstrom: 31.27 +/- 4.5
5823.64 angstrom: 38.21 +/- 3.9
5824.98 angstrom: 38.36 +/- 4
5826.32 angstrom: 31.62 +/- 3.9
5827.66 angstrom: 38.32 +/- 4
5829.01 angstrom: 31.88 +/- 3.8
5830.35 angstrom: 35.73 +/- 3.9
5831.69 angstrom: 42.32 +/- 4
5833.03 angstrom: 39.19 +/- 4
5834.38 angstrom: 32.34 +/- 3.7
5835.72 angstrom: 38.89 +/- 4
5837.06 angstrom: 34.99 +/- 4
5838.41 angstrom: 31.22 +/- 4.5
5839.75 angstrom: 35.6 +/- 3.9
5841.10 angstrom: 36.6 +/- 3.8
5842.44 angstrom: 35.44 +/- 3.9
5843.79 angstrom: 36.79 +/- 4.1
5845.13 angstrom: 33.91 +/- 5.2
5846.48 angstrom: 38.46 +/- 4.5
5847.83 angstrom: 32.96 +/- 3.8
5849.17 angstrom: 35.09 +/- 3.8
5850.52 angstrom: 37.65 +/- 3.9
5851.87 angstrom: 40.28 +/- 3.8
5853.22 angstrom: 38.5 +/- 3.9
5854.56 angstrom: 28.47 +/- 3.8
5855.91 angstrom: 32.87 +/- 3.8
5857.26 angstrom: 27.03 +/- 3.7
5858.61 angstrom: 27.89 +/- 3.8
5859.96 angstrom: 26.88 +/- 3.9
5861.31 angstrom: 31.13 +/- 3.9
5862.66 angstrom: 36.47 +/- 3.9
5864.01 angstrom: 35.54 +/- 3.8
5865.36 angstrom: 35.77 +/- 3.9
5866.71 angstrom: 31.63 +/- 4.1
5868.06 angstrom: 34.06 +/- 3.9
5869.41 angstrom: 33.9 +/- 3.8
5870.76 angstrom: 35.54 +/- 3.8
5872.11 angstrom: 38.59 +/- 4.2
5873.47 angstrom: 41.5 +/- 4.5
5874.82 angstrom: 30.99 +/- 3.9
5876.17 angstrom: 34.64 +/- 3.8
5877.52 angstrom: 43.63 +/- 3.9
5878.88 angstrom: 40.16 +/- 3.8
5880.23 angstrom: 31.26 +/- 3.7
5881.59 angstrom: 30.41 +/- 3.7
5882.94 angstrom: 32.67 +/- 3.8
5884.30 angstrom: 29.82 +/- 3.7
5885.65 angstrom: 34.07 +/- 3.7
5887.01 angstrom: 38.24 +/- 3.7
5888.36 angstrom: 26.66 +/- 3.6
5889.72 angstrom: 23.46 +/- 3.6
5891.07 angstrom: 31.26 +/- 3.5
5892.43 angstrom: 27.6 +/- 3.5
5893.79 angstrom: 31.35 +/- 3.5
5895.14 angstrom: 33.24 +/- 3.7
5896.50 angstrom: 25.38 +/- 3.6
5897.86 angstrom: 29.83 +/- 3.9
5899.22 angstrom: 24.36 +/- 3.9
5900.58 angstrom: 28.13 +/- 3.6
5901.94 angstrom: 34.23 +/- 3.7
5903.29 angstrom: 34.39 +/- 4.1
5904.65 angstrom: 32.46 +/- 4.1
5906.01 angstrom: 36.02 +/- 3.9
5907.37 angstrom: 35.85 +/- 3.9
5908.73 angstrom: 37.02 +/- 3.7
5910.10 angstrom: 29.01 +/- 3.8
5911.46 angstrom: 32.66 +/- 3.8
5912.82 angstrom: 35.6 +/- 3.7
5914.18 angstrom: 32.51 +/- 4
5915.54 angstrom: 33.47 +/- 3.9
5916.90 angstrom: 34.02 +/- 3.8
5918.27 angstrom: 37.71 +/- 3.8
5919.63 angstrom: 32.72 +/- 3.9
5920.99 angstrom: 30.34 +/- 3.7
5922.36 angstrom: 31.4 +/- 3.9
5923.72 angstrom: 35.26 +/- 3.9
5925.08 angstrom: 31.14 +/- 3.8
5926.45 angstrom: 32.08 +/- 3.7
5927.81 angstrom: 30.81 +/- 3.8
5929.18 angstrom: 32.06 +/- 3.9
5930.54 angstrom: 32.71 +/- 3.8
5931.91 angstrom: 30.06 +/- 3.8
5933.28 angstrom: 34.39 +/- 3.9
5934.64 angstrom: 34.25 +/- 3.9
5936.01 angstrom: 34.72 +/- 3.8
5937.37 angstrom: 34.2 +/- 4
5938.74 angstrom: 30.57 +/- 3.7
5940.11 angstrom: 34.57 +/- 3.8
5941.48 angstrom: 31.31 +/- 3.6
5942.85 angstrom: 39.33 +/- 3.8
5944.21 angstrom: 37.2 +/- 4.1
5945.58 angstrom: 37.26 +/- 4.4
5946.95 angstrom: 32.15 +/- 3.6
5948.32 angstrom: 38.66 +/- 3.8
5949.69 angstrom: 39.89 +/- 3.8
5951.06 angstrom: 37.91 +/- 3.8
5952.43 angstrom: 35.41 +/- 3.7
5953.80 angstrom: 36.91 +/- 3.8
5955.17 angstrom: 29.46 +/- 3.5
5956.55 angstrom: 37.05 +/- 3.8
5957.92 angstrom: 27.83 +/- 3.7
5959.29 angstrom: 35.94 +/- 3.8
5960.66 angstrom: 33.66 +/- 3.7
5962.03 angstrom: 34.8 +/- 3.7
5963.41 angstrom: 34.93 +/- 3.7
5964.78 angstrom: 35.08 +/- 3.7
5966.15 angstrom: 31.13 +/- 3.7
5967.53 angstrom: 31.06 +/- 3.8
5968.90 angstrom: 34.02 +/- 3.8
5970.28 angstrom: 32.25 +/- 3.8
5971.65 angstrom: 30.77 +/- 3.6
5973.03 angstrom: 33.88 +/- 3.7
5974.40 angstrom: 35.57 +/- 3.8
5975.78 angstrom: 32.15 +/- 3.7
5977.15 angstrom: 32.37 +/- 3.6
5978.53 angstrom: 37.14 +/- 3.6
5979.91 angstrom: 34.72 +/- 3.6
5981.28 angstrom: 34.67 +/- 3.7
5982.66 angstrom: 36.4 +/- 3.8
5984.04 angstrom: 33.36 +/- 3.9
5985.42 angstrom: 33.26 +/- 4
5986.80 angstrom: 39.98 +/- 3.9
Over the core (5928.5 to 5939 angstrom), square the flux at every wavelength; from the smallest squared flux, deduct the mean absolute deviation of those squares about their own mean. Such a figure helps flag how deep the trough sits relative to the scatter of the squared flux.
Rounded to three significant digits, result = 804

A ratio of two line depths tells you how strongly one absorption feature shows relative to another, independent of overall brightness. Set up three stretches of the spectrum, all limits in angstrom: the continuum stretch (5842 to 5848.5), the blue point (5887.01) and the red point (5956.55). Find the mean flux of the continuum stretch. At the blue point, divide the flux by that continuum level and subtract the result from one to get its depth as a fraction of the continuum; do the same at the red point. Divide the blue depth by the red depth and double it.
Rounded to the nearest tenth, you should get 3.5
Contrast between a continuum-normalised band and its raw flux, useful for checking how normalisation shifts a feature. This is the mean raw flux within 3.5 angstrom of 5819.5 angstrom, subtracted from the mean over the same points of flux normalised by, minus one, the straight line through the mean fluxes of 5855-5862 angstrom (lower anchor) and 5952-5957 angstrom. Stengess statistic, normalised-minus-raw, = -34.5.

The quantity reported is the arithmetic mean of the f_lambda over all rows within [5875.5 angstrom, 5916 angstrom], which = 32.3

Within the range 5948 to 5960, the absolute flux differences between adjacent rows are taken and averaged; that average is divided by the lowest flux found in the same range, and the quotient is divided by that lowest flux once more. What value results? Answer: 0.0064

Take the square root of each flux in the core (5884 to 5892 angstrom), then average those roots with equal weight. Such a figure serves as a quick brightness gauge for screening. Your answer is 5.51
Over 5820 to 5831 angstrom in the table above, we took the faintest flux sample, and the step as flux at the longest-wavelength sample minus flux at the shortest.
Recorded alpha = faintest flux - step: 36.0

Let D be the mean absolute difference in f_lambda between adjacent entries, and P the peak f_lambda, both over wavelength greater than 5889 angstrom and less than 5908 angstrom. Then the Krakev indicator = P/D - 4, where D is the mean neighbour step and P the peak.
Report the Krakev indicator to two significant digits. 5.3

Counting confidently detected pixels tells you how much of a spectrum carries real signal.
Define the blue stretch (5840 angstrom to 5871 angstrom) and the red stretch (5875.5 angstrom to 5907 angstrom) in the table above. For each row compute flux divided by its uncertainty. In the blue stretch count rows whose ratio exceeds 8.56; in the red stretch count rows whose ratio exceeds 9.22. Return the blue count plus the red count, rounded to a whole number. 20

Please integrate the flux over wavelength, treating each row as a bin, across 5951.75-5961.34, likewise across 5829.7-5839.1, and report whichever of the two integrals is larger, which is 342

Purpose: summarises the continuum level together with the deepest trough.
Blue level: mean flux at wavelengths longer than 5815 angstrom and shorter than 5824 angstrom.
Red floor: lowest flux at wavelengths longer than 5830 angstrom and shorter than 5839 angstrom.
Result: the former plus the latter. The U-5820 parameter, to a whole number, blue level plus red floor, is 66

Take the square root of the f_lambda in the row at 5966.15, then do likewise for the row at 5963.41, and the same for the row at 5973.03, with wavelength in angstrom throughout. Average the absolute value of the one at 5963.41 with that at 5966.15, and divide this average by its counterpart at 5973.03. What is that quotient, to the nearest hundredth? 0.99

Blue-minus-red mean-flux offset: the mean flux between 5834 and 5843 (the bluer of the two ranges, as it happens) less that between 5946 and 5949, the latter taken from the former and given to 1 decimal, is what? -0.4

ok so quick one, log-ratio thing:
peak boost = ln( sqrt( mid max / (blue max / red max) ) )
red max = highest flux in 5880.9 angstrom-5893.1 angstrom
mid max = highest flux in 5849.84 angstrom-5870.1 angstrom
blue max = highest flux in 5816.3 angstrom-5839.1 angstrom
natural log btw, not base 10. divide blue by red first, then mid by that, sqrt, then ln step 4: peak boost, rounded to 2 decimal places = 1.80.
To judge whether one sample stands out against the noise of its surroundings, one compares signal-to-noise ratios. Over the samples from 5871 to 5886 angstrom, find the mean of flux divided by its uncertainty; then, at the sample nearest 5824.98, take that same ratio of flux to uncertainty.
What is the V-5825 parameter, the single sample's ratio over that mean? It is 1.06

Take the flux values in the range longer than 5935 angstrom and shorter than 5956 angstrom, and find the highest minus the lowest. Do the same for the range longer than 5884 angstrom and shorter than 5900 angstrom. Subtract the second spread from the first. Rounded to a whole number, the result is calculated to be -4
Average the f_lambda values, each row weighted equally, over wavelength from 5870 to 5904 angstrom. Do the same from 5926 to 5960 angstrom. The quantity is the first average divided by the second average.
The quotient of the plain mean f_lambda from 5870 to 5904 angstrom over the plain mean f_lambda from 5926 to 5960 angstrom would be 0.95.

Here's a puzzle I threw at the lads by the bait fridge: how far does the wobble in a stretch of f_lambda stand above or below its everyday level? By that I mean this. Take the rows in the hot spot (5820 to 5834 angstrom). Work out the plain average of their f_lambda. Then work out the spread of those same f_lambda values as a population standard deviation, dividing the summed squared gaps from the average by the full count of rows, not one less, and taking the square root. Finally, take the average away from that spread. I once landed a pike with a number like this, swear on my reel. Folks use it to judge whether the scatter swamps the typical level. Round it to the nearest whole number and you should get -33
